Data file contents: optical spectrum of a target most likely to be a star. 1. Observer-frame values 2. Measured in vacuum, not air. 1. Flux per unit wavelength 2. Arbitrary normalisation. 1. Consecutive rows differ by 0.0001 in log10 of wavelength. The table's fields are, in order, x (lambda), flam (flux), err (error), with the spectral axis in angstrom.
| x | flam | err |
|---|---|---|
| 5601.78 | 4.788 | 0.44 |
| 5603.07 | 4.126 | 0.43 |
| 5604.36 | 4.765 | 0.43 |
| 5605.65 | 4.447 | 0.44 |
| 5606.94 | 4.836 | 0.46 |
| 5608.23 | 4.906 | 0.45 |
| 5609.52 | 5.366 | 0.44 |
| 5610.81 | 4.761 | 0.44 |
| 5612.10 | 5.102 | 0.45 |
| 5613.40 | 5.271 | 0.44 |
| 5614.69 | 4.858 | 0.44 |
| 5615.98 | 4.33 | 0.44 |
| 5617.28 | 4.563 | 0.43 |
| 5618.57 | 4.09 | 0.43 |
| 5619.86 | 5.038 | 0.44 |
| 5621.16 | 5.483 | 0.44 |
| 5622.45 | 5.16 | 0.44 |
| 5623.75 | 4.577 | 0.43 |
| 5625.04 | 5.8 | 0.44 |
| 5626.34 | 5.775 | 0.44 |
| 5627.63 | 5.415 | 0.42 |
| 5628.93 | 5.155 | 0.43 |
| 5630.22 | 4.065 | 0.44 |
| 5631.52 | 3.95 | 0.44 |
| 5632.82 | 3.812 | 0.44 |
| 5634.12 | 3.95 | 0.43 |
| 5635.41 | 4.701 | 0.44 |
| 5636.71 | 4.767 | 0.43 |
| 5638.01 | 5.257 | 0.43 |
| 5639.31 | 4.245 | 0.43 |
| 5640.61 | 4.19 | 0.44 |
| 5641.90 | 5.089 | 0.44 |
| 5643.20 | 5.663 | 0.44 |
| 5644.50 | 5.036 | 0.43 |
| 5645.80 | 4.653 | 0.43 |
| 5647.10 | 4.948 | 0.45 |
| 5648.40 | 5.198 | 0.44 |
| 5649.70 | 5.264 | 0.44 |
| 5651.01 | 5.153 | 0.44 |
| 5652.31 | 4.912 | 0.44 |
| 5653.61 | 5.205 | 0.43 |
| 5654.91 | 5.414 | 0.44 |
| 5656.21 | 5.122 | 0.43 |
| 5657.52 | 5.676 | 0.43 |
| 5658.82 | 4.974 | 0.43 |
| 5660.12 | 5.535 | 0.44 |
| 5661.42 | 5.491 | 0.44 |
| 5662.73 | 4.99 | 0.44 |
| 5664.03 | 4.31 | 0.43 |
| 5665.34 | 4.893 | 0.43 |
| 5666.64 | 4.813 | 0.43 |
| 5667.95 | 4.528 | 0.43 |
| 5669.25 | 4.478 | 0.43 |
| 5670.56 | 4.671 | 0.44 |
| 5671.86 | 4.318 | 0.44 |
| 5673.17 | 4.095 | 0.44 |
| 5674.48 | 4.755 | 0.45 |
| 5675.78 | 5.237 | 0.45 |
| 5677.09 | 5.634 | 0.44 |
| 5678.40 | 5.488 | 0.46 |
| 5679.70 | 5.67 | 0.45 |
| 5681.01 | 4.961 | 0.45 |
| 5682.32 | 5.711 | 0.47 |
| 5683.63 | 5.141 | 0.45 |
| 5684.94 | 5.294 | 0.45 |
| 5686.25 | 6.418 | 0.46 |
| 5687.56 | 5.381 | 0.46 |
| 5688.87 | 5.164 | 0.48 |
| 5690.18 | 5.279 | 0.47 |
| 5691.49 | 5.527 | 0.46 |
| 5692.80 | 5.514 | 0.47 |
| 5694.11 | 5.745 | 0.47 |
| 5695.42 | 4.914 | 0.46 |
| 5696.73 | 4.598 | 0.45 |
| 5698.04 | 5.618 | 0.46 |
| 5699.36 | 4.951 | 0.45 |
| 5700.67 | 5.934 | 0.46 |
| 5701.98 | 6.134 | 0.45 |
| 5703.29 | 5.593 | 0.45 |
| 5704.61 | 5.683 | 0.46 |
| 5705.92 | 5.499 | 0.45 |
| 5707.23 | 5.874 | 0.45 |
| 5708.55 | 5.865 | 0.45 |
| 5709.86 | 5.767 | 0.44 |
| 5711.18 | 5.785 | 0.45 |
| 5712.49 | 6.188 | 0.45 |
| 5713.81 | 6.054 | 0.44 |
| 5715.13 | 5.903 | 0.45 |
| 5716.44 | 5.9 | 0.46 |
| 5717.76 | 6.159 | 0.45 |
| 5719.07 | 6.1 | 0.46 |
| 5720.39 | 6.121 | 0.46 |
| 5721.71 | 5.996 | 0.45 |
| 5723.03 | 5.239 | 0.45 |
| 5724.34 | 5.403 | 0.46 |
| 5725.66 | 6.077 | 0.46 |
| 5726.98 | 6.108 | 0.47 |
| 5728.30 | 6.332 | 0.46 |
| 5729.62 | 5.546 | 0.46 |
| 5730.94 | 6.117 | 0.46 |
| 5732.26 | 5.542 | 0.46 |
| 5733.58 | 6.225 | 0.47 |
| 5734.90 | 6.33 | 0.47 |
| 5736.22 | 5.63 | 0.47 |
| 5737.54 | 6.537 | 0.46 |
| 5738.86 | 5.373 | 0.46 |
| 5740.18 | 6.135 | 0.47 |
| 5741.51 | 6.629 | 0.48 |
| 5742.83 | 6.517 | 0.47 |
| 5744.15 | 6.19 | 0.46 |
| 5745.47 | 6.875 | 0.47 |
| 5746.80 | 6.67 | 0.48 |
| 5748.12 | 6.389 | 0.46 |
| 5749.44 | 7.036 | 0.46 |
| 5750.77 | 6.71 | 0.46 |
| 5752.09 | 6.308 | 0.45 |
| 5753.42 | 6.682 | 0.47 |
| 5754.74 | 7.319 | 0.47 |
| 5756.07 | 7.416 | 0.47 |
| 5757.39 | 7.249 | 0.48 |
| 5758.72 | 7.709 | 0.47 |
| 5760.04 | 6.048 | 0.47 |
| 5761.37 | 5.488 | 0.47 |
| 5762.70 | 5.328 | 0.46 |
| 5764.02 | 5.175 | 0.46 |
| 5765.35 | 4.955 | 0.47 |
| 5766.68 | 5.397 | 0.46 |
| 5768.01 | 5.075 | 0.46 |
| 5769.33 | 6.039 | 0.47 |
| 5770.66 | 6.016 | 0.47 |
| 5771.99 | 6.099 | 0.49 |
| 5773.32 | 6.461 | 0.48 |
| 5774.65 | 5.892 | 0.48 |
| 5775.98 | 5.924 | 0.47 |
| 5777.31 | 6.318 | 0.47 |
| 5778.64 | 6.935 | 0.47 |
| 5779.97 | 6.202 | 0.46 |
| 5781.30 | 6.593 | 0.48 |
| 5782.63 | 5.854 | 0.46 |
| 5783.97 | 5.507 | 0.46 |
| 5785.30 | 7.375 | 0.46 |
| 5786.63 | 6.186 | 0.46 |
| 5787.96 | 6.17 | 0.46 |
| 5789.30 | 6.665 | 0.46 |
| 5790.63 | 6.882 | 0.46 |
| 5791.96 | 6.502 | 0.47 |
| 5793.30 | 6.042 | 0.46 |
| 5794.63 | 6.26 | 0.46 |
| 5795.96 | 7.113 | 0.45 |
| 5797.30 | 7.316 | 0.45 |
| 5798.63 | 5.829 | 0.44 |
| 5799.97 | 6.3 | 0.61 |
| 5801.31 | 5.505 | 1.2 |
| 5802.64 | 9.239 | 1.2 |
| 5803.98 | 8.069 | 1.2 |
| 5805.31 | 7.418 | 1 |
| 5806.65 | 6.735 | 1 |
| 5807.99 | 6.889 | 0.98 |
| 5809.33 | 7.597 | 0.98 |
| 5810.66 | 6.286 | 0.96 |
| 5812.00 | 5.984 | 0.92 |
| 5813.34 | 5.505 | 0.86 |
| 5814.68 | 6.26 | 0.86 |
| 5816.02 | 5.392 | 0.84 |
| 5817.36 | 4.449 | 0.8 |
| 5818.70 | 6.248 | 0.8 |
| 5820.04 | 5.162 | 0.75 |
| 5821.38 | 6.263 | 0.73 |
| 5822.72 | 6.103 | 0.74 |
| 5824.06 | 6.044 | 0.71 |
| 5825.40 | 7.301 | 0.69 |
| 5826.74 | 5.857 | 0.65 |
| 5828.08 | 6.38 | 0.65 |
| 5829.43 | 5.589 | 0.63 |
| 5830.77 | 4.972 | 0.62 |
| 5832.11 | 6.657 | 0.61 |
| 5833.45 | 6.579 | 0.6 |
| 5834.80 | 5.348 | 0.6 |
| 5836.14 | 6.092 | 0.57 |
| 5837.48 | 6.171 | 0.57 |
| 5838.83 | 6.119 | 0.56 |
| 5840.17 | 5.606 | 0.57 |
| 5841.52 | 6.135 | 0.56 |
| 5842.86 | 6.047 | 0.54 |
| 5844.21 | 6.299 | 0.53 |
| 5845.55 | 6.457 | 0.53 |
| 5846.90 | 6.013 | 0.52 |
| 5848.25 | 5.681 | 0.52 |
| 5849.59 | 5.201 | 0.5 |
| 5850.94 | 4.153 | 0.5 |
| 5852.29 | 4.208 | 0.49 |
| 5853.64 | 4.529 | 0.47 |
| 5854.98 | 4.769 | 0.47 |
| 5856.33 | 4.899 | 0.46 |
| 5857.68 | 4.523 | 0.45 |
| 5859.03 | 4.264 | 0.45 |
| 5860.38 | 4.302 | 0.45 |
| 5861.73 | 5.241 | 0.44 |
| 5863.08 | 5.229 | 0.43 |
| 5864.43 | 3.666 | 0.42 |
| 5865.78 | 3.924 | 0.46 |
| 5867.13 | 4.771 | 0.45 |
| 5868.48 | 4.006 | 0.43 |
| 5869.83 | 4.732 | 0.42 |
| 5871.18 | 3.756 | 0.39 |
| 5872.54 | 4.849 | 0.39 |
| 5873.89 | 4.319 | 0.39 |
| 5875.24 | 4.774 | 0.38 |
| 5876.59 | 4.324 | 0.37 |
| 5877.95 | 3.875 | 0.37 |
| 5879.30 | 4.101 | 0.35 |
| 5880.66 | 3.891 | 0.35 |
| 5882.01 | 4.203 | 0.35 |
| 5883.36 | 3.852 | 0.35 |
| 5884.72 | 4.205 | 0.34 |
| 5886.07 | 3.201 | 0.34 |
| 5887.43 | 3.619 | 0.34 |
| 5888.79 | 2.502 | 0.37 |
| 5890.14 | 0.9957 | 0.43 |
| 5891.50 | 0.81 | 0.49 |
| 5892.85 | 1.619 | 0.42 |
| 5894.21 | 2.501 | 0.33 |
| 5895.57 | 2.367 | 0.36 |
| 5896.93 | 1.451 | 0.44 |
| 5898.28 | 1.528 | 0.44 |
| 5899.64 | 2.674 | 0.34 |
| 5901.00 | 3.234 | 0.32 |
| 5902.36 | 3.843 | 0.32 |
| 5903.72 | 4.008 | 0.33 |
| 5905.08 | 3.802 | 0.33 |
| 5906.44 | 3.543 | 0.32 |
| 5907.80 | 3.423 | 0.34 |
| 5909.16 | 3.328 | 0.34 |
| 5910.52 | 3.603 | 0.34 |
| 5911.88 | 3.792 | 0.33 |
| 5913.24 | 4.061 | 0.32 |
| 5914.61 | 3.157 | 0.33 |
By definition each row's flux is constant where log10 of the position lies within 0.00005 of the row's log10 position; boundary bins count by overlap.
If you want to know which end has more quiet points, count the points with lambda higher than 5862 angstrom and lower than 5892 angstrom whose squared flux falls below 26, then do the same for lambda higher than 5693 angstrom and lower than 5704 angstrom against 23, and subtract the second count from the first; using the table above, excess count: 20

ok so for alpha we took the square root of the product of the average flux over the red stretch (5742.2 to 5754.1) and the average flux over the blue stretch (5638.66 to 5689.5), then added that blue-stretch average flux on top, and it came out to 10.9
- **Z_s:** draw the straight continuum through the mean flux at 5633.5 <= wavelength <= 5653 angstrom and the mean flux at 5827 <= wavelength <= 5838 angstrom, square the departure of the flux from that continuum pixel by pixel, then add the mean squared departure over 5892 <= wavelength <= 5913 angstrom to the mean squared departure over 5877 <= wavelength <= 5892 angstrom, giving 23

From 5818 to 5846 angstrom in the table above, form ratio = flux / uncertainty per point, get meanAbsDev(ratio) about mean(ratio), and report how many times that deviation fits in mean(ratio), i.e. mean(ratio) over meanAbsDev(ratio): 8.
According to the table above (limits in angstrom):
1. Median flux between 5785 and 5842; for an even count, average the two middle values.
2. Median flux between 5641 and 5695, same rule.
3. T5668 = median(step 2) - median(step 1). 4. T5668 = -1.1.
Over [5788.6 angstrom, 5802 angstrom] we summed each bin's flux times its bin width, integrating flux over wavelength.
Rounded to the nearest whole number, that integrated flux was 86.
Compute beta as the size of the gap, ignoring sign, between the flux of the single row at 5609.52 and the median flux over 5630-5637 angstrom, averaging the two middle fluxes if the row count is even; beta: 1.4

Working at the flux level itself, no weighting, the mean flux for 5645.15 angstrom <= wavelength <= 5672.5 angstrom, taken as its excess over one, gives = 4.0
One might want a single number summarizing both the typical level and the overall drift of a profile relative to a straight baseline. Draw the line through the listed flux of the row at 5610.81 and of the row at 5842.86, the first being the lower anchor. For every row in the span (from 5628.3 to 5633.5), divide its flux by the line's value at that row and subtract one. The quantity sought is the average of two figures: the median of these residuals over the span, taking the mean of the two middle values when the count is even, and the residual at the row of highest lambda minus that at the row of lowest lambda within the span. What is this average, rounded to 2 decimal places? -0.23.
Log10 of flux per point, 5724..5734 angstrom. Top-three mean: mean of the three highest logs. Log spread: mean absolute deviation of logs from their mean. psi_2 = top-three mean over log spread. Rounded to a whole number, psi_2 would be 34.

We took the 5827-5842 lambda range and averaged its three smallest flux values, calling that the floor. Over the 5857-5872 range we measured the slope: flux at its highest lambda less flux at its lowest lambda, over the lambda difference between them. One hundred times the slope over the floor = -1.1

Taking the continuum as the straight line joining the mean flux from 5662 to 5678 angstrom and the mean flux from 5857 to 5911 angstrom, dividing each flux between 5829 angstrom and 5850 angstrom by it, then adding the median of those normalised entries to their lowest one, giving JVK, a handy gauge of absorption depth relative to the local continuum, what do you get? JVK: 2.88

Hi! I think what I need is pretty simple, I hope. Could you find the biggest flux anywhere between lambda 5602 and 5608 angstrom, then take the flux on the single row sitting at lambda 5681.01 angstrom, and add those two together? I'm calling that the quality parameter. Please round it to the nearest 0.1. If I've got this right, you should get 9.8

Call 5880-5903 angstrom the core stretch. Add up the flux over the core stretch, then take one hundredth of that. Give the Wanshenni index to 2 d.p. 0.46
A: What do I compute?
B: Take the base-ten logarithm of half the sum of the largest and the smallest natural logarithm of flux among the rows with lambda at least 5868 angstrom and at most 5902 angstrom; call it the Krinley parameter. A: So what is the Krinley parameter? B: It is -0.16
